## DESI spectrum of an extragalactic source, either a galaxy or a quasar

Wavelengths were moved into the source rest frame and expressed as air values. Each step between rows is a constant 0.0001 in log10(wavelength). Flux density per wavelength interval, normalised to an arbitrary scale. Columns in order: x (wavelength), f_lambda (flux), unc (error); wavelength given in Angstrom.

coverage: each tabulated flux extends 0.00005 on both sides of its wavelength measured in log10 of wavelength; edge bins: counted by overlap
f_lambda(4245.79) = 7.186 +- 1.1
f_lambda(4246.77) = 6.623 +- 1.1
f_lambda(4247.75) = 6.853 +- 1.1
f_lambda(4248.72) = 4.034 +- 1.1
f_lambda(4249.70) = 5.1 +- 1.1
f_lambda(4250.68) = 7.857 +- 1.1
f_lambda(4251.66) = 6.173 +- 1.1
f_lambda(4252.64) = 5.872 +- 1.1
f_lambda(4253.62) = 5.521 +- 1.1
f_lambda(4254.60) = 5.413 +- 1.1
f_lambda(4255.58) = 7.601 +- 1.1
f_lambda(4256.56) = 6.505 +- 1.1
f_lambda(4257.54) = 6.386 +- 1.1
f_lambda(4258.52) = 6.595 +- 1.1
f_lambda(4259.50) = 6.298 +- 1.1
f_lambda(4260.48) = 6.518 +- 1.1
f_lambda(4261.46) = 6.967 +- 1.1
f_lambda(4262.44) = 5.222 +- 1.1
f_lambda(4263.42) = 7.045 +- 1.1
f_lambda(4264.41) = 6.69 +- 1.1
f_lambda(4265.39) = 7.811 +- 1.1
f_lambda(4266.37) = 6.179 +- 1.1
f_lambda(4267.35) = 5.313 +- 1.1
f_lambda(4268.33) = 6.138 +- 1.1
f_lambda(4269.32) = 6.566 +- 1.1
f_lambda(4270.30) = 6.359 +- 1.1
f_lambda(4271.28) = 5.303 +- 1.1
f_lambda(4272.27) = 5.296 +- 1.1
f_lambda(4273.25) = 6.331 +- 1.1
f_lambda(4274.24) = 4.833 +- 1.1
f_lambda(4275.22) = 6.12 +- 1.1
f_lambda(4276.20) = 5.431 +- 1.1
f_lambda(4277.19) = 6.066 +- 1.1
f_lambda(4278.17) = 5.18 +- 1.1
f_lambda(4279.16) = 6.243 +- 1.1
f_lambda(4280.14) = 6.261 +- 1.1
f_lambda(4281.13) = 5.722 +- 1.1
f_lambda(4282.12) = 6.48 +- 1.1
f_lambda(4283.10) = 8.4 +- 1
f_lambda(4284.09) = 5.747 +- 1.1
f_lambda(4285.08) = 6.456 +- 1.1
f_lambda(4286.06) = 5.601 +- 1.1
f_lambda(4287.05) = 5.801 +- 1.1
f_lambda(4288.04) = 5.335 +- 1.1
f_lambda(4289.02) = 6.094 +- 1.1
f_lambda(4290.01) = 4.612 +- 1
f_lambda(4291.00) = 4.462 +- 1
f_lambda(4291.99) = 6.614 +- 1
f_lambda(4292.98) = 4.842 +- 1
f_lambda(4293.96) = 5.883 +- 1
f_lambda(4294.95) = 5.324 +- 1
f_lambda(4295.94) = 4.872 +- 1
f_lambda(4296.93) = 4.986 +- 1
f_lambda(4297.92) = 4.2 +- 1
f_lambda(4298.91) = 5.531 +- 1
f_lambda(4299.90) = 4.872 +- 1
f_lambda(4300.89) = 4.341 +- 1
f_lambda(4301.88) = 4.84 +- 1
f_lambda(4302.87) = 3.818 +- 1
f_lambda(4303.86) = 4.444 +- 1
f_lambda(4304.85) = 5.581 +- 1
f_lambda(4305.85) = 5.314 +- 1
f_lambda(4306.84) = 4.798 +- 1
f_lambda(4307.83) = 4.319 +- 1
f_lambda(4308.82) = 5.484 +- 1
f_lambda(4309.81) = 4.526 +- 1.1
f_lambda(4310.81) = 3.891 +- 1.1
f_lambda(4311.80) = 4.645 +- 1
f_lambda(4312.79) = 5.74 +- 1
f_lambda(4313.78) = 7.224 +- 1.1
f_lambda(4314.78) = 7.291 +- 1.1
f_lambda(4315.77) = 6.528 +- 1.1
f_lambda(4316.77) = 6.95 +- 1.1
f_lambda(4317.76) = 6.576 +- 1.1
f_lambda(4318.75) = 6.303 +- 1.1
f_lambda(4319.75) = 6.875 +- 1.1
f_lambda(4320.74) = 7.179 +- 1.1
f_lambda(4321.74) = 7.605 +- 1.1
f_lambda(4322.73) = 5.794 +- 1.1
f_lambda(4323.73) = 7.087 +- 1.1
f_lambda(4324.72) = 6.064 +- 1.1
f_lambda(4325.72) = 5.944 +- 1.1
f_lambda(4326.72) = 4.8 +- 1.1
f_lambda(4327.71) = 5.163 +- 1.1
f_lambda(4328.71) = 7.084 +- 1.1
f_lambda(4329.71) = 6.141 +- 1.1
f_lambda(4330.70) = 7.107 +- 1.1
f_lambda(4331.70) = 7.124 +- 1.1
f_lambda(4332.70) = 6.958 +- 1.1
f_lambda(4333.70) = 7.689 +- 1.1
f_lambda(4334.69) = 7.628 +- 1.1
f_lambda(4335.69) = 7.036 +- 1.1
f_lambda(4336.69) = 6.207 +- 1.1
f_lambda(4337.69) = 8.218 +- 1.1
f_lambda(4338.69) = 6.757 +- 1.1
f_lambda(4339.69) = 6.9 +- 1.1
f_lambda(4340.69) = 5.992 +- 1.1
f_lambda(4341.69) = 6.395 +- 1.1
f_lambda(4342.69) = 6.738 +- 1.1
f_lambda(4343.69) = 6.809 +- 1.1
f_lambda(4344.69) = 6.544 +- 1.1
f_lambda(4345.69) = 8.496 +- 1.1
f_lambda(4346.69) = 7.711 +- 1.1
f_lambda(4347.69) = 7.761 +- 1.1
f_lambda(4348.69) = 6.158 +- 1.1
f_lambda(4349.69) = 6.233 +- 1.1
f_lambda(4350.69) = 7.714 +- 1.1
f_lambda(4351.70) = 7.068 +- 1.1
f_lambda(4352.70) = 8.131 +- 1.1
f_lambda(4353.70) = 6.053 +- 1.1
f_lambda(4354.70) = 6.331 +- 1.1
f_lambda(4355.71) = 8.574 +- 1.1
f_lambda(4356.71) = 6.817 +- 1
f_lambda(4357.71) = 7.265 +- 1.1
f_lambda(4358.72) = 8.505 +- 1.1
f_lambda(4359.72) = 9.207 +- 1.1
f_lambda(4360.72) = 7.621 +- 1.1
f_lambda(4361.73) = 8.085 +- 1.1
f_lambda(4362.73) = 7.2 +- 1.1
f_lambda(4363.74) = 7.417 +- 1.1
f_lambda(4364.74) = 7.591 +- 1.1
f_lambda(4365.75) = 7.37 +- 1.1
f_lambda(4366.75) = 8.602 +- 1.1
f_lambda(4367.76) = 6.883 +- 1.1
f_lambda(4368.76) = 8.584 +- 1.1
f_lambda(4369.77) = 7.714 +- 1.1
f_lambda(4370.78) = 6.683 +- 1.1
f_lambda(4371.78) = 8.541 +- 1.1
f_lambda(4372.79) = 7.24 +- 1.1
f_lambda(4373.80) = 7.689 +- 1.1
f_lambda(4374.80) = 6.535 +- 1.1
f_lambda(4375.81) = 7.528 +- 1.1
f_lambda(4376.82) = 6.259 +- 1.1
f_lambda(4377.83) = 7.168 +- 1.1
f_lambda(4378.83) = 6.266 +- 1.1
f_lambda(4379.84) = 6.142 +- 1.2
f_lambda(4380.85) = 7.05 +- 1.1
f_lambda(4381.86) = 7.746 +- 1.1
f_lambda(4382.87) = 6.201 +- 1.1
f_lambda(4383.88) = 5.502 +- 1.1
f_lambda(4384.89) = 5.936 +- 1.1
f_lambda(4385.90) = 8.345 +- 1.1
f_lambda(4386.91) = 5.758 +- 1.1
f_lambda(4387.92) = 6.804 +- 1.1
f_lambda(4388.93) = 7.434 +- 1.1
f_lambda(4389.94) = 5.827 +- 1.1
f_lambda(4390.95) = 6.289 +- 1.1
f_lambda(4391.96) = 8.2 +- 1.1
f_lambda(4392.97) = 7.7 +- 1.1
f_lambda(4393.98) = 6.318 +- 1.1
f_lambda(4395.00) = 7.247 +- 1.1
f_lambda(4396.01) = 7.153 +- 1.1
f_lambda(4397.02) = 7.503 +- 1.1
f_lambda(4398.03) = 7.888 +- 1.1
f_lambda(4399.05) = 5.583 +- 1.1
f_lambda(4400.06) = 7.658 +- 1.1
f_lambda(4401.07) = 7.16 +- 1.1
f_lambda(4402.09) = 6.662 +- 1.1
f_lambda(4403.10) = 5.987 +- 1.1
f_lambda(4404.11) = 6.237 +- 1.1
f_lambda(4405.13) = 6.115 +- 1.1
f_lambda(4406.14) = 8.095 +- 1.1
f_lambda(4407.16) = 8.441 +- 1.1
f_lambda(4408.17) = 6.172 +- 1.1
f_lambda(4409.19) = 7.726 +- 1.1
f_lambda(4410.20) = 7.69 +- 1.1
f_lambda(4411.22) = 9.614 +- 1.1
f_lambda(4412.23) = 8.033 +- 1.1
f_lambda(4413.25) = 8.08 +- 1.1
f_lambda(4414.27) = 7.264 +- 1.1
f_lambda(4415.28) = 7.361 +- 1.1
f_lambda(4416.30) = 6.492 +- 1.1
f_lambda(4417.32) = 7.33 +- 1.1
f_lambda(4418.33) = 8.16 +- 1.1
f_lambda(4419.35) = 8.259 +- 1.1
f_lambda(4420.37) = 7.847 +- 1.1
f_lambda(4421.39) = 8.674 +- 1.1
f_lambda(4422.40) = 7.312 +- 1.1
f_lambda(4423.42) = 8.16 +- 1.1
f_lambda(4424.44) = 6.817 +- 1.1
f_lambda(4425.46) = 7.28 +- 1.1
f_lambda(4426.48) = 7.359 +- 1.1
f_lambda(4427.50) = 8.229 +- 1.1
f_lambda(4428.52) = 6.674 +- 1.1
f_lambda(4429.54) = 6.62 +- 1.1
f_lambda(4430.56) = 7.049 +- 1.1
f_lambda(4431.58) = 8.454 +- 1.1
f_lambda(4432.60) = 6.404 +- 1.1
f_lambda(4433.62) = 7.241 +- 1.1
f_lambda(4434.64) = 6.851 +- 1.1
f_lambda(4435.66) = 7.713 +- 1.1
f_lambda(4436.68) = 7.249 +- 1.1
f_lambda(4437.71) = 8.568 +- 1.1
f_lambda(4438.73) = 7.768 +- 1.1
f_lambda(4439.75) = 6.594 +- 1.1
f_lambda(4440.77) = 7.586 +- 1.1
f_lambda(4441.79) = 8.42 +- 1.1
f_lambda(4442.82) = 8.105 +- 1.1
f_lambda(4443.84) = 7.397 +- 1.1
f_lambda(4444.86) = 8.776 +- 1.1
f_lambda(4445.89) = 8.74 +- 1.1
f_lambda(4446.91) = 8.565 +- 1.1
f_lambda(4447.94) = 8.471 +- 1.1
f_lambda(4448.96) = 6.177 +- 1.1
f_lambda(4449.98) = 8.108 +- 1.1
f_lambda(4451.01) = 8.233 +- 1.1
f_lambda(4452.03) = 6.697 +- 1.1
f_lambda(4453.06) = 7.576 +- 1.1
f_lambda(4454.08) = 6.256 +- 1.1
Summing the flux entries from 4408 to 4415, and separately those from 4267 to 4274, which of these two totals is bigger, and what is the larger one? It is 54.6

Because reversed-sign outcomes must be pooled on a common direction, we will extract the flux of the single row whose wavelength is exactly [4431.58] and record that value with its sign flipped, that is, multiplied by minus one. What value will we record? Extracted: -8.5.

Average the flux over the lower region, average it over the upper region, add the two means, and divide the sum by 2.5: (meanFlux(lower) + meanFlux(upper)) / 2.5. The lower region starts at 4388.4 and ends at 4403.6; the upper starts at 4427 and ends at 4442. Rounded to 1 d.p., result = 5.8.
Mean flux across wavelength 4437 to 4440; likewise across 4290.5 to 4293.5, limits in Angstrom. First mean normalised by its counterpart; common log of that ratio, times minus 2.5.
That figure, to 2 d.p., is -0.40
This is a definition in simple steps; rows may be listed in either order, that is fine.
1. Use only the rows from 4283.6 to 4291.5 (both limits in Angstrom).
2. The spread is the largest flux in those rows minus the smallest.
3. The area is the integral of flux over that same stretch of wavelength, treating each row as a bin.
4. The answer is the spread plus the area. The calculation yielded 46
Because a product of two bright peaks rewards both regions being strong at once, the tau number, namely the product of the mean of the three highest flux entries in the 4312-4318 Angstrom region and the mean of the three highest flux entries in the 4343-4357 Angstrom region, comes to 60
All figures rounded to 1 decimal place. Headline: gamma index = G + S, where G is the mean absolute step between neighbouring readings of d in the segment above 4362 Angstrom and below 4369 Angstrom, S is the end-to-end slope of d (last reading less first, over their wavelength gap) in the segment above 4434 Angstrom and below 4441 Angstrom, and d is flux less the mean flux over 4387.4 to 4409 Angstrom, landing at 1.0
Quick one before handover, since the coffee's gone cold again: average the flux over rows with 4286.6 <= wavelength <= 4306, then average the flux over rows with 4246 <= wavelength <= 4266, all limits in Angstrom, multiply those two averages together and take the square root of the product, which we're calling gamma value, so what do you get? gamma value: 5.7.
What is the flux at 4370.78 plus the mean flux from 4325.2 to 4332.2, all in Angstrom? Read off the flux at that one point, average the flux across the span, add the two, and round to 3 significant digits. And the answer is 12.9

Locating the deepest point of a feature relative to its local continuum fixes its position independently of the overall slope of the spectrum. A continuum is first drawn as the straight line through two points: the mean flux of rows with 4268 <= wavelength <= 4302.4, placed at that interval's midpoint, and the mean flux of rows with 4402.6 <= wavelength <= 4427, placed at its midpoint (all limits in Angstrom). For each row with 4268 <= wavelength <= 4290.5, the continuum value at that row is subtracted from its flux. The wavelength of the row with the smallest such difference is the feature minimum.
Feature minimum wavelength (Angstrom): 4290.01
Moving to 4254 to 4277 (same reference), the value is 4274.24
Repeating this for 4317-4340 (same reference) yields 4326.72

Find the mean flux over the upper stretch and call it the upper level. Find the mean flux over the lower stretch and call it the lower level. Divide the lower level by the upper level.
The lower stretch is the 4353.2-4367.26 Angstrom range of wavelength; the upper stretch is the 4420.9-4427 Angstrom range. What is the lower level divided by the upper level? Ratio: 1.00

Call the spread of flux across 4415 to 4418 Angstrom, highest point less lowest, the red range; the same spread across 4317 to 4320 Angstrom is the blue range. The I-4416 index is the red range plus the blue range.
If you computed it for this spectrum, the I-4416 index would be 1.4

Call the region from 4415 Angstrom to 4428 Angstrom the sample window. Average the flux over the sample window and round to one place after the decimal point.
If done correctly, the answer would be 7.6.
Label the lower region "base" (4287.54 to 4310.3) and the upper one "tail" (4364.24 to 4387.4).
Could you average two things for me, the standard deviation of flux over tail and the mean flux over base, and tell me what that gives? 3.0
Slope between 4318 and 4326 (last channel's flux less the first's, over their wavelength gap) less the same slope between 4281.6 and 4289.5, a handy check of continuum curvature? 0.00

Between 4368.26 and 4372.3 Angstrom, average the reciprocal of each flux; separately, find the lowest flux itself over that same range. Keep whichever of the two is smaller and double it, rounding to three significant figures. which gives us 0.256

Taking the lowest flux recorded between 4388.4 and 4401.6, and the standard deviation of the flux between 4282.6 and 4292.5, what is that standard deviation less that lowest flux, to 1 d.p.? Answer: -4.5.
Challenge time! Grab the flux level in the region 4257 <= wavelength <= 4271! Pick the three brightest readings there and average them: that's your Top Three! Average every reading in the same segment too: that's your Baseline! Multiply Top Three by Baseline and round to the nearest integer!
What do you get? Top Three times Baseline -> 47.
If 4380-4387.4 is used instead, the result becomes 51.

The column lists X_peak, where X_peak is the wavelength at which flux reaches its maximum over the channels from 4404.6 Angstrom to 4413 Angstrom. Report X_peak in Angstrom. 4411.22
